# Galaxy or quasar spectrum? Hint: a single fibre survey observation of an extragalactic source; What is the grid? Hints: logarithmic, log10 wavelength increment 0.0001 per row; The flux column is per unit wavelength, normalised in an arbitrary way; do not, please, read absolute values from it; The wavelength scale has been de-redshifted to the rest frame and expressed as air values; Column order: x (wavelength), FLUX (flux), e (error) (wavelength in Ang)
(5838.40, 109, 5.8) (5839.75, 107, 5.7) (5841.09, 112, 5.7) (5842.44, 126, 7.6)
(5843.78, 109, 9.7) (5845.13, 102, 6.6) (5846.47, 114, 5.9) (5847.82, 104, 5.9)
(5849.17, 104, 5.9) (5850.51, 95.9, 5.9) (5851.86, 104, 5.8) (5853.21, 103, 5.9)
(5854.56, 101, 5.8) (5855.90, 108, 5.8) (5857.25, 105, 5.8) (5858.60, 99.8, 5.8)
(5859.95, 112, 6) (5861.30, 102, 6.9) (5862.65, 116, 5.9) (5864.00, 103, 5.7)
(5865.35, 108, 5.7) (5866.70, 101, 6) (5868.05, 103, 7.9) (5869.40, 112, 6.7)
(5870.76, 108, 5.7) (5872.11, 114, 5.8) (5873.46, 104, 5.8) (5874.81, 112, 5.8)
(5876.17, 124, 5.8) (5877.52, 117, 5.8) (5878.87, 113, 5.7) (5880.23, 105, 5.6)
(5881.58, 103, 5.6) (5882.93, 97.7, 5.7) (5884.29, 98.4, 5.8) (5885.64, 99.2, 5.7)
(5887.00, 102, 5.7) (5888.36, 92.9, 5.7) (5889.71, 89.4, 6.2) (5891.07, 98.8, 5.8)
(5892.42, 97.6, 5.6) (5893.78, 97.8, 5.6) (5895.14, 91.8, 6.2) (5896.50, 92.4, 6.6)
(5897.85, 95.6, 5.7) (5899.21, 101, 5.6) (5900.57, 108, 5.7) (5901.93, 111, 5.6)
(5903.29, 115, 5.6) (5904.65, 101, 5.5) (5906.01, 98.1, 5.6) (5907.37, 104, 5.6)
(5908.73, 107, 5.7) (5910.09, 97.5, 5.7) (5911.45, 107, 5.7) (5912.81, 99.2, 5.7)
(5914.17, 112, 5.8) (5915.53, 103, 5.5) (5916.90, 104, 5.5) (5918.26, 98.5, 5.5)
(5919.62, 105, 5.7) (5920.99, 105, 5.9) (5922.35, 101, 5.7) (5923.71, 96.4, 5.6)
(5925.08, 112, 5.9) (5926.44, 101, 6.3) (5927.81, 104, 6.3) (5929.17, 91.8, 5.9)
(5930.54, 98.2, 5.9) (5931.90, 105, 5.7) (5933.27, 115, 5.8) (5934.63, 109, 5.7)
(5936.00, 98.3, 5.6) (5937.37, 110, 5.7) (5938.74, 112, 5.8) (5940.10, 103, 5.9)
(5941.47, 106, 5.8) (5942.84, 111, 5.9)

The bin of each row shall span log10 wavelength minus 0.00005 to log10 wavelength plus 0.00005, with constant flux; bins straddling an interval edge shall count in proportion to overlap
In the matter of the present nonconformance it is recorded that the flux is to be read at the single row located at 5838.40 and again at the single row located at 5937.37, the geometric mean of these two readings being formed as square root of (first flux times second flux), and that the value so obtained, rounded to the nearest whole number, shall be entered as 109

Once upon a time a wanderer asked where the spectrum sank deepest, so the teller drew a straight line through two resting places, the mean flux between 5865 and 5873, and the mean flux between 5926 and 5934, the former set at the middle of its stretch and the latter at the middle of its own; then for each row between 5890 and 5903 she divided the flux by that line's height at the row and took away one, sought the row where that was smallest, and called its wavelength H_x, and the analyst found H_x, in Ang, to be 5895.14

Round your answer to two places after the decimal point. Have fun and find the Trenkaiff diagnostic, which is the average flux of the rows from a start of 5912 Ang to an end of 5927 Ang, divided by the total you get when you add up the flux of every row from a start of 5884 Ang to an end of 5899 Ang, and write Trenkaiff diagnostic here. 0.10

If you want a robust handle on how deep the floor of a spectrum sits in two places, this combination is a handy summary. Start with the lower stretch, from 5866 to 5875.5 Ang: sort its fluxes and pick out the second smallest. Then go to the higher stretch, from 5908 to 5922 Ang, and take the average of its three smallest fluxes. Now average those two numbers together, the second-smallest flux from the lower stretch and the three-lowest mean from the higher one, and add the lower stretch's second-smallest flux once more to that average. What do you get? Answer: 204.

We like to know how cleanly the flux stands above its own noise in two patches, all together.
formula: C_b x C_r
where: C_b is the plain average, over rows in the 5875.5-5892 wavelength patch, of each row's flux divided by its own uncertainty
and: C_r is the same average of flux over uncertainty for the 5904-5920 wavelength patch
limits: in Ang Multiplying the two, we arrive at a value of 329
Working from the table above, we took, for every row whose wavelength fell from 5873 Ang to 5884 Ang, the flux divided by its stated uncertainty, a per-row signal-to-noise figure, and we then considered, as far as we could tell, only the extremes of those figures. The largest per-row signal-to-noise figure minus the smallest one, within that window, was 4.2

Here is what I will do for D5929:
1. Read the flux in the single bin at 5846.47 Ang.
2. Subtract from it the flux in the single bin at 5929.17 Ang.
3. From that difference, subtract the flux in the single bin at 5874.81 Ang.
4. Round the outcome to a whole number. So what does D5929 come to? -90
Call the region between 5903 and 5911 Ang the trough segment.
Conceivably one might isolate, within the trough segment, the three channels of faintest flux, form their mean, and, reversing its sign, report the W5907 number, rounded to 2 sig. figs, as -99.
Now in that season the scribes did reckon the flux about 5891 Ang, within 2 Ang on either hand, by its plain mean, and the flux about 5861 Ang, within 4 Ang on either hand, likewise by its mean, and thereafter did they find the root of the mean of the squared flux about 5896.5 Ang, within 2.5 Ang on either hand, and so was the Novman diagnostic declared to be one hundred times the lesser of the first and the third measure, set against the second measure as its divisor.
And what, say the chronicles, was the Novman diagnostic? 88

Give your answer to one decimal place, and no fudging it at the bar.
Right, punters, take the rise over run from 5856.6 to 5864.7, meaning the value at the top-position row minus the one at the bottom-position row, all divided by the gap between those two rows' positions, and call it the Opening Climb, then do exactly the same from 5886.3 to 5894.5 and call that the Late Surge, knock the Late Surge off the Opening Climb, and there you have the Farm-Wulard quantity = 0.3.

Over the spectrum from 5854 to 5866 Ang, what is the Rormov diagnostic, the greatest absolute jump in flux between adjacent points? 14.0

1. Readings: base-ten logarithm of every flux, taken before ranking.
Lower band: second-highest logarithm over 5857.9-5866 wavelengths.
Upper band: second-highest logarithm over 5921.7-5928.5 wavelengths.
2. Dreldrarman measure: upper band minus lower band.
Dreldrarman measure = -0.032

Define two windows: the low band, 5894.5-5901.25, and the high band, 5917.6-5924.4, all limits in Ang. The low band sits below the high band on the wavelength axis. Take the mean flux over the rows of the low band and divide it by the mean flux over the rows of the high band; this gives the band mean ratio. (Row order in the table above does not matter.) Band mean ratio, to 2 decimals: 0.97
